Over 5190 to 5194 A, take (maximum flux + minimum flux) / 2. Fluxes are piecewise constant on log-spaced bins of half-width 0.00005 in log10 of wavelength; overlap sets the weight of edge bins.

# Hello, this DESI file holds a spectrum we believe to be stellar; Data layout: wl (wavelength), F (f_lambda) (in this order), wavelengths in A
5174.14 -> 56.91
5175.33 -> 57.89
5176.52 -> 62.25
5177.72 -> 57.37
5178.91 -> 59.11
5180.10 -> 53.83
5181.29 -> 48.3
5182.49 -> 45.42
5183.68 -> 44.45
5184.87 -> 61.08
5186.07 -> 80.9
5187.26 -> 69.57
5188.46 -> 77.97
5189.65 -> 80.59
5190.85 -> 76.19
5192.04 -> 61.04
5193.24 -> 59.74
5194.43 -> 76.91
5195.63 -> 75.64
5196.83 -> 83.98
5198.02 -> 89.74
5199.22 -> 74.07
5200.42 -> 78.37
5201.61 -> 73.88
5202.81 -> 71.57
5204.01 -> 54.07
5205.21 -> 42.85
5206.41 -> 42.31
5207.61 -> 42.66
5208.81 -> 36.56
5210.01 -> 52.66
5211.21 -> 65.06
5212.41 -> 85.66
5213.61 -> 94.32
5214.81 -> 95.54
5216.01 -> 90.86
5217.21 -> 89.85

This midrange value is 68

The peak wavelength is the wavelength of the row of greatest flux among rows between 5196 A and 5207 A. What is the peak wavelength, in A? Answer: 5198.02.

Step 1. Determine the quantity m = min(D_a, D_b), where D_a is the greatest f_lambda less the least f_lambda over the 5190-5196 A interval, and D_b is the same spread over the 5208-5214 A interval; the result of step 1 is 17.2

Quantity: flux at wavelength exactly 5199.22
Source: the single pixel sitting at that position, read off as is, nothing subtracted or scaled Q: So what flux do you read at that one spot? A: 74.07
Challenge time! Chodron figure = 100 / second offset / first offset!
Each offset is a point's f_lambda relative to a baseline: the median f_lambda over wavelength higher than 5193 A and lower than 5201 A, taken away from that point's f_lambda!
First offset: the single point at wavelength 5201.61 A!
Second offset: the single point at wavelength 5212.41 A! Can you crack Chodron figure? -3.8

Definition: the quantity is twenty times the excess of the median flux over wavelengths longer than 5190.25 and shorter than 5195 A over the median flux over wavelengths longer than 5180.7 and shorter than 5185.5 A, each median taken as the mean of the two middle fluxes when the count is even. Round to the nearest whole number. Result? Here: 435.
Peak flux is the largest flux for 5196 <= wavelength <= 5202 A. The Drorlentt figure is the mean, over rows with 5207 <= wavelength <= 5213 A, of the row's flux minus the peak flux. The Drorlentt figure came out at -33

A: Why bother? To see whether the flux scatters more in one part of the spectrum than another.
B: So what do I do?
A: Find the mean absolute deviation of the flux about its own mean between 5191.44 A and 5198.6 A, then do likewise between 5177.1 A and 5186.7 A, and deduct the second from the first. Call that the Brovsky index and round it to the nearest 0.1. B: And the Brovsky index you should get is 1.1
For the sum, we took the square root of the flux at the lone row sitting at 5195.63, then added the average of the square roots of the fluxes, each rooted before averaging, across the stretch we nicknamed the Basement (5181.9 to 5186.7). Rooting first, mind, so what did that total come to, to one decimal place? 16.3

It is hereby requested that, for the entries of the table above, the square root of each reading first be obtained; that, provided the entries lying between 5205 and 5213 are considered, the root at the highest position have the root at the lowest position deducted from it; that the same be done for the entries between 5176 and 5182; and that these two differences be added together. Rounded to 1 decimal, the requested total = 1.8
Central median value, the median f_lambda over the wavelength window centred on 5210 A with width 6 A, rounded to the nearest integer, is 53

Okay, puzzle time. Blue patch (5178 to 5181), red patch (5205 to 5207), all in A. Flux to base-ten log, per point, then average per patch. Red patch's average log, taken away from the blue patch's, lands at 0.12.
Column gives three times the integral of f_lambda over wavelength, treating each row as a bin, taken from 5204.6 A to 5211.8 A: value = 1015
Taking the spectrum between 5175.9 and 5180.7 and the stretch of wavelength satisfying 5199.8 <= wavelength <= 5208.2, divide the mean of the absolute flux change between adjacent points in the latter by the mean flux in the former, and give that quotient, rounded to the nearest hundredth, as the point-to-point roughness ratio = 0.10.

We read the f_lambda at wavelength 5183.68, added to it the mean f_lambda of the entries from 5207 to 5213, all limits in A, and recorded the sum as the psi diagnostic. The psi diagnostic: 101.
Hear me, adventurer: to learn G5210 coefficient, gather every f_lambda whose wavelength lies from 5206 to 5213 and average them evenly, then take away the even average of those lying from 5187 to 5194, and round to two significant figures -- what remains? -17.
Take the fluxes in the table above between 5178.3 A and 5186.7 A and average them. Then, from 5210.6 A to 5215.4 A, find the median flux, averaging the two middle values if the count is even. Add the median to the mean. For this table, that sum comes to 146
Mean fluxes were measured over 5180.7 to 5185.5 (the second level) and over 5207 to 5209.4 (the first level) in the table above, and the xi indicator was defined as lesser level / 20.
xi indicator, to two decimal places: 1.98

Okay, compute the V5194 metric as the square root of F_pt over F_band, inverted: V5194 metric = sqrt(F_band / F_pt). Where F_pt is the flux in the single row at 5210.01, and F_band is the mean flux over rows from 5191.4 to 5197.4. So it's 1.16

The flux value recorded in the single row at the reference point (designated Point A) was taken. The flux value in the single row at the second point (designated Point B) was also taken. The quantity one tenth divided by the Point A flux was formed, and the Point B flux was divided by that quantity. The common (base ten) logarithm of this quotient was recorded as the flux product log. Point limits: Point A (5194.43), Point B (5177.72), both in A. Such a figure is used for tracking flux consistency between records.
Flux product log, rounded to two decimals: 4.64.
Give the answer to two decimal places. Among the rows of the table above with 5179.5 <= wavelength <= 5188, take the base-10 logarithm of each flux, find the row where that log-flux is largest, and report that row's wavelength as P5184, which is 5186.07 A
